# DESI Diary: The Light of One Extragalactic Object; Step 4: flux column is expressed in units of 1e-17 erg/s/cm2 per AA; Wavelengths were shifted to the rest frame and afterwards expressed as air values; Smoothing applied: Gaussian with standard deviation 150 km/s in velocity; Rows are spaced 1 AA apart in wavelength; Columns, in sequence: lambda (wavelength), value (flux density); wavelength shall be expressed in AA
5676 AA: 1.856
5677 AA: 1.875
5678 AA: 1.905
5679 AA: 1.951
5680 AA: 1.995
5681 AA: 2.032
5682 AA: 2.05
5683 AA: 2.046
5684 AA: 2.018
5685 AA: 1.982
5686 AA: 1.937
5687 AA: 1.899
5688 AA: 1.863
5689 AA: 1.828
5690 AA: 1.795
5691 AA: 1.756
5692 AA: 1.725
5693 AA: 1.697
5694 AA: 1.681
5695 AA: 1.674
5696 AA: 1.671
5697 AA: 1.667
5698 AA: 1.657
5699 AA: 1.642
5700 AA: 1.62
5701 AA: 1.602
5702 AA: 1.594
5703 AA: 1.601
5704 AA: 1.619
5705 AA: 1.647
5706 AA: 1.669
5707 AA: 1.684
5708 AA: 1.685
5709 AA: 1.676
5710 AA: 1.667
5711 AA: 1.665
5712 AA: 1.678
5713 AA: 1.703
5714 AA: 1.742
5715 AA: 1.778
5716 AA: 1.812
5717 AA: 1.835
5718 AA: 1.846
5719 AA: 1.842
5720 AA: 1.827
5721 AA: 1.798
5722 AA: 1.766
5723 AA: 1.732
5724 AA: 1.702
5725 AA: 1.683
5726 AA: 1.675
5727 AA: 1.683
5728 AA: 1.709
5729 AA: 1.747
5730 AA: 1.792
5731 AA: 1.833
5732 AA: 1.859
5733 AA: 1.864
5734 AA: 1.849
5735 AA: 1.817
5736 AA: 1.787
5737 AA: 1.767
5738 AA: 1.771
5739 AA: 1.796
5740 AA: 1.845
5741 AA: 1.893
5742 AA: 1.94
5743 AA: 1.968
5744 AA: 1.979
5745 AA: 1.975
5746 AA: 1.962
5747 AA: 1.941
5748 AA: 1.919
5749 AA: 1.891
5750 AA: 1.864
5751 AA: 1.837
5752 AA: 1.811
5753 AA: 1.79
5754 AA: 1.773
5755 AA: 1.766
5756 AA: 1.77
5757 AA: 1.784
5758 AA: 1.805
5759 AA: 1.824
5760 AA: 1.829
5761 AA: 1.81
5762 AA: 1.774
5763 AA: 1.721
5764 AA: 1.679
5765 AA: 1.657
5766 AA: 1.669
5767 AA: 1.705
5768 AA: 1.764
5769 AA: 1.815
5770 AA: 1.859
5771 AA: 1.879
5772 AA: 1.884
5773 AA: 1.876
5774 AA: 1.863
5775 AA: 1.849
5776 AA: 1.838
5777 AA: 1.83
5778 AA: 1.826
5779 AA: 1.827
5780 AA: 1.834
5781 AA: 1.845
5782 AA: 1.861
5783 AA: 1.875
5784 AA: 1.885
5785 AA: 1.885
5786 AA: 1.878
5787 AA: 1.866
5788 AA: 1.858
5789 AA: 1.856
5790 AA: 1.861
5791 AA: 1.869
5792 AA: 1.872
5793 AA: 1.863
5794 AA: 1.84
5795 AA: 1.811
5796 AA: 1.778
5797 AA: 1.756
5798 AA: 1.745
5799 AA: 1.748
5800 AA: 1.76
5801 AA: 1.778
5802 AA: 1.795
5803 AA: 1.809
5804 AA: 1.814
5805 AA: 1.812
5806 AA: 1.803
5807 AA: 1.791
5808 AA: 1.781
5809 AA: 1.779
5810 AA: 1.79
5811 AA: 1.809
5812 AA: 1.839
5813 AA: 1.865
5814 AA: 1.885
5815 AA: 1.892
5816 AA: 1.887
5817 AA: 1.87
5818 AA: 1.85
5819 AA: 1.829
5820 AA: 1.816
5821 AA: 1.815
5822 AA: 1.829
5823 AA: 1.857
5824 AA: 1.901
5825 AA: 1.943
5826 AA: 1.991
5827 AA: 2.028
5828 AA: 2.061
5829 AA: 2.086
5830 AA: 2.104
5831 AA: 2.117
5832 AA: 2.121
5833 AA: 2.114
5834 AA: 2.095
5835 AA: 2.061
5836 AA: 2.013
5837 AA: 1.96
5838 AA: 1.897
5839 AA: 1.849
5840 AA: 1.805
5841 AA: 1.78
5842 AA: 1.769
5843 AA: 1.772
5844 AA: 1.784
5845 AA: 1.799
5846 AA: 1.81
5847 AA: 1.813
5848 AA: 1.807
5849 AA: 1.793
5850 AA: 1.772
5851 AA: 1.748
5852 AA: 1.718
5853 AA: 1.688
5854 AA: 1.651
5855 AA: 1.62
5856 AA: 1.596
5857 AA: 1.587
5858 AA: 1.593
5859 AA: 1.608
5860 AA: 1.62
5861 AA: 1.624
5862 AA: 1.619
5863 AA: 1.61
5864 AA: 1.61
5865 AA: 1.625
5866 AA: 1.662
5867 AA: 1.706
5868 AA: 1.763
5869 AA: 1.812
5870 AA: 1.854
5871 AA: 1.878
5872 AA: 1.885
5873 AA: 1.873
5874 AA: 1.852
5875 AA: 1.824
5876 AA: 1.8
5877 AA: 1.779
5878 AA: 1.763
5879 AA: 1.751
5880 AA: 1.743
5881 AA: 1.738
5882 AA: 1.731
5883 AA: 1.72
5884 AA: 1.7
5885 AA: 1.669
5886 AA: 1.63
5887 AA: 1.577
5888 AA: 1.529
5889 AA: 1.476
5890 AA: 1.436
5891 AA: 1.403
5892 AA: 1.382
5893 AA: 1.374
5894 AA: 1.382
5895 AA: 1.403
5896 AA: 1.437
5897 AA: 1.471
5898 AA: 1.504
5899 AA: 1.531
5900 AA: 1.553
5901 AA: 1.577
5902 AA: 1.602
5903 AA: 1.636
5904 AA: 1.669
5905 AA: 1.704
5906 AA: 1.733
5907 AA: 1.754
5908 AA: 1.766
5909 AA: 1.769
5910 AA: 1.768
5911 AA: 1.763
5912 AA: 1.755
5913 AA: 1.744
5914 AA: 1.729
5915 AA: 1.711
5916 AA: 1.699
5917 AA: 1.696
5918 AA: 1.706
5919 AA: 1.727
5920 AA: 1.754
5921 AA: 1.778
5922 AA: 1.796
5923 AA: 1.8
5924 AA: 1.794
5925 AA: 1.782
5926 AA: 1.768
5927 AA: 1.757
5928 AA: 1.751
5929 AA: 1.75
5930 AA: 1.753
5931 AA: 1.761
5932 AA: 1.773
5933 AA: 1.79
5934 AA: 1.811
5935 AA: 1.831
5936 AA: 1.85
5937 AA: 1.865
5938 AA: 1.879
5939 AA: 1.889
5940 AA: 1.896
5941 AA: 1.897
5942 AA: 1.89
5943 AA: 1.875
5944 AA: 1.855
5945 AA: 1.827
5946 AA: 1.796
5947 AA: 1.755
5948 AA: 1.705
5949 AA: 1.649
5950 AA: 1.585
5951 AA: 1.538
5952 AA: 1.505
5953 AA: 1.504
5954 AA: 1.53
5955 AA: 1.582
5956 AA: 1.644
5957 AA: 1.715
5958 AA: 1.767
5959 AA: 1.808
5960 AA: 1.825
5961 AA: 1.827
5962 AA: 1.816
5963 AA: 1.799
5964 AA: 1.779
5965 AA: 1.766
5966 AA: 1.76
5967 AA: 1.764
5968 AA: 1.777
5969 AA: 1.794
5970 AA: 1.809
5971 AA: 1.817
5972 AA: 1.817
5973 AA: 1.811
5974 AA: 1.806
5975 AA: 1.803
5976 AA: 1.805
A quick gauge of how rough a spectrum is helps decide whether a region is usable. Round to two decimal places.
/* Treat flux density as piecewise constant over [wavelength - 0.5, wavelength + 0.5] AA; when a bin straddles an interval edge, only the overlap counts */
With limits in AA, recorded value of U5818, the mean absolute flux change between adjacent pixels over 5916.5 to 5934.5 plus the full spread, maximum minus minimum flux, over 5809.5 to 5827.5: 0.25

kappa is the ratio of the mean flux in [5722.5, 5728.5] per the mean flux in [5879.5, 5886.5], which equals 1.00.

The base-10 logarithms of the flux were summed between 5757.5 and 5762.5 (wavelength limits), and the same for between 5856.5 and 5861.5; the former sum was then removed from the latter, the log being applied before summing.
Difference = -0.26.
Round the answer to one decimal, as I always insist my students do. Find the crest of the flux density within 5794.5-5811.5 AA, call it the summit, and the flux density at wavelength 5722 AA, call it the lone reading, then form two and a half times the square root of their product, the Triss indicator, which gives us 4.5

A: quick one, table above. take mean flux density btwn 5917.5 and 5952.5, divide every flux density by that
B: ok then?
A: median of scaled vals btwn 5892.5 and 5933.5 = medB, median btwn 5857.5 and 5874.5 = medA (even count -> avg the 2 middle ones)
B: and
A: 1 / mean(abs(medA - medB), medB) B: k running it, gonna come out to 1.94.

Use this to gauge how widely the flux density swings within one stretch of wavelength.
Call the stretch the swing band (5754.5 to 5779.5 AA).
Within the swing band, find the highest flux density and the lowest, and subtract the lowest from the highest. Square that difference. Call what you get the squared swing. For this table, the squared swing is 0.052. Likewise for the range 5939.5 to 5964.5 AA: 0.154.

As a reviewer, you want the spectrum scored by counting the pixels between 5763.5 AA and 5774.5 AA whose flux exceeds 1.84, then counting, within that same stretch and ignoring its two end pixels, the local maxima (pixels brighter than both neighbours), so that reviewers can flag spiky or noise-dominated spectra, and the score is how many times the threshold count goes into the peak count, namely 0.20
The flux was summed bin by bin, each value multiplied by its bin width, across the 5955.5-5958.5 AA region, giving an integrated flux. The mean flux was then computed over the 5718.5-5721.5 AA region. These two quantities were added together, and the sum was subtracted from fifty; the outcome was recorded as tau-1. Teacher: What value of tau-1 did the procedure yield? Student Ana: 43.1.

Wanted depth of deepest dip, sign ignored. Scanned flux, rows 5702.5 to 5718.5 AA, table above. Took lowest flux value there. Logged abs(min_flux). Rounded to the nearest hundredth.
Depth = 1.60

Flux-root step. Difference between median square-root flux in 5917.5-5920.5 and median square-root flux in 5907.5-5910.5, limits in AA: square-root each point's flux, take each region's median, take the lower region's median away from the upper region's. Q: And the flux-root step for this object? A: -0.02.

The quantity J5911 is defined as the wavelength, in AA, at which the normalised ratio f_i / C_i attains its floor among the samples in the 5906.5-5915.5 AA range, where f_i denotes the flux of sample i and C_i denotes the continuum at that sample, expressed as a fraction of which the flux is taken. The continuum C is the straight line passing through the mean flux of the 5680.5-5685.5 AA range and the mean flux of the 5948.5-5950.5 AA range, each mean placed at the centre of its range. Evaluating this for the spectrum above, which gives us 5915 AA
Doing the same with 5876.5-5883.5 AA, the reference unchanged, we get 5883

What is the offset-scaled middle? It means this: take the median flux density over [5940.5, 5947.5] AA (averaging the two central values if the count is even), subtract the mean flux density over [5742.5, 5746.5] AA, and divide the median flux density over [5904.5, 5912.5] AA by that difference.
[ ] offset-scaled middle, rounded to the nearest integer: -15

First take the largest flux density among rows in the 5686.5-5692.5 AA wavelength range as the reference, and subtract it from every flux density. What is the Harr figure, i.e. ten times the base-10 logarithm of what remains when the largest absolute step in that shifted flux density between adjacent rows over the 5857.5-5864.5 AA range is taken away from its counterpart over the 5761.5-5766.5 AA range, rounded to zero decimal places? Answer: -14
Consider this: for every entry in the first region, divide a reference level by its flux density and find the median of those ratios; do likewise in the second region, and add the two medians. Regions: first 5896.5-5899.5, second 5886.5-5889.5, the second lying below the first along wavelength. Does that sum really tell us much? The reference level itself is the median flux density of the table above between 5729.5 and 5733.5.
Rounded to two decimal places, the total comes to 2.43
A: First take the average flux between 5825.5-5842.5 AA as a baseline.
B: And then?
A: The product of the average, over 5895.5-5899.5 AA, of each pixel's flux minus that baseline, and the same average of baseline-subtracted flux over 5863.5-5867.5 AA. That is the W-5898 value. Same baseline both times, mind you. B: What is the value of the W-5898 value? 0.172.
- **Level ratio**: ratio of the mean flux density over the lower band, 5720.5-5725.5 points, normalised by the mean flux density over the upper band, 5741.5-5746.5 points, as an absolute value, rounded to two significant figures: 0.88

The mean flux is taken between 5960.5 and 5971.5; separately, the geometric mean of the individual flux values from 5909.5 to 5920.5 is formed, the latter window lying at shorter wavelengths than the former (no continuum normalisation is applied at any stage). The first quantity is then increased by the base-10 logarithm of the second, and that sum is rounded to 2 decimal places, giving 2.03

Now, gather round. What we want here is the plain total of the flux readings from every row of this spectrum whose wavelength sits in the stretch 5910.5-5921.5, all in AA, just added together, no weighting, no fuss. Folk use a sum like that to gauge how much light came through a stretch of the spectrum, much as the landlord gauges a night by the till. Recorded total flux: 19.1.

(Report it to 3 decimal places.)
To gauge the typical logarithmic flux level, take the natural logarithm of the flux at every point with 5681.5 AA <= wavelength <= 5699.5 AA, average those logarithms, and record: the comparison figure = 0.591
